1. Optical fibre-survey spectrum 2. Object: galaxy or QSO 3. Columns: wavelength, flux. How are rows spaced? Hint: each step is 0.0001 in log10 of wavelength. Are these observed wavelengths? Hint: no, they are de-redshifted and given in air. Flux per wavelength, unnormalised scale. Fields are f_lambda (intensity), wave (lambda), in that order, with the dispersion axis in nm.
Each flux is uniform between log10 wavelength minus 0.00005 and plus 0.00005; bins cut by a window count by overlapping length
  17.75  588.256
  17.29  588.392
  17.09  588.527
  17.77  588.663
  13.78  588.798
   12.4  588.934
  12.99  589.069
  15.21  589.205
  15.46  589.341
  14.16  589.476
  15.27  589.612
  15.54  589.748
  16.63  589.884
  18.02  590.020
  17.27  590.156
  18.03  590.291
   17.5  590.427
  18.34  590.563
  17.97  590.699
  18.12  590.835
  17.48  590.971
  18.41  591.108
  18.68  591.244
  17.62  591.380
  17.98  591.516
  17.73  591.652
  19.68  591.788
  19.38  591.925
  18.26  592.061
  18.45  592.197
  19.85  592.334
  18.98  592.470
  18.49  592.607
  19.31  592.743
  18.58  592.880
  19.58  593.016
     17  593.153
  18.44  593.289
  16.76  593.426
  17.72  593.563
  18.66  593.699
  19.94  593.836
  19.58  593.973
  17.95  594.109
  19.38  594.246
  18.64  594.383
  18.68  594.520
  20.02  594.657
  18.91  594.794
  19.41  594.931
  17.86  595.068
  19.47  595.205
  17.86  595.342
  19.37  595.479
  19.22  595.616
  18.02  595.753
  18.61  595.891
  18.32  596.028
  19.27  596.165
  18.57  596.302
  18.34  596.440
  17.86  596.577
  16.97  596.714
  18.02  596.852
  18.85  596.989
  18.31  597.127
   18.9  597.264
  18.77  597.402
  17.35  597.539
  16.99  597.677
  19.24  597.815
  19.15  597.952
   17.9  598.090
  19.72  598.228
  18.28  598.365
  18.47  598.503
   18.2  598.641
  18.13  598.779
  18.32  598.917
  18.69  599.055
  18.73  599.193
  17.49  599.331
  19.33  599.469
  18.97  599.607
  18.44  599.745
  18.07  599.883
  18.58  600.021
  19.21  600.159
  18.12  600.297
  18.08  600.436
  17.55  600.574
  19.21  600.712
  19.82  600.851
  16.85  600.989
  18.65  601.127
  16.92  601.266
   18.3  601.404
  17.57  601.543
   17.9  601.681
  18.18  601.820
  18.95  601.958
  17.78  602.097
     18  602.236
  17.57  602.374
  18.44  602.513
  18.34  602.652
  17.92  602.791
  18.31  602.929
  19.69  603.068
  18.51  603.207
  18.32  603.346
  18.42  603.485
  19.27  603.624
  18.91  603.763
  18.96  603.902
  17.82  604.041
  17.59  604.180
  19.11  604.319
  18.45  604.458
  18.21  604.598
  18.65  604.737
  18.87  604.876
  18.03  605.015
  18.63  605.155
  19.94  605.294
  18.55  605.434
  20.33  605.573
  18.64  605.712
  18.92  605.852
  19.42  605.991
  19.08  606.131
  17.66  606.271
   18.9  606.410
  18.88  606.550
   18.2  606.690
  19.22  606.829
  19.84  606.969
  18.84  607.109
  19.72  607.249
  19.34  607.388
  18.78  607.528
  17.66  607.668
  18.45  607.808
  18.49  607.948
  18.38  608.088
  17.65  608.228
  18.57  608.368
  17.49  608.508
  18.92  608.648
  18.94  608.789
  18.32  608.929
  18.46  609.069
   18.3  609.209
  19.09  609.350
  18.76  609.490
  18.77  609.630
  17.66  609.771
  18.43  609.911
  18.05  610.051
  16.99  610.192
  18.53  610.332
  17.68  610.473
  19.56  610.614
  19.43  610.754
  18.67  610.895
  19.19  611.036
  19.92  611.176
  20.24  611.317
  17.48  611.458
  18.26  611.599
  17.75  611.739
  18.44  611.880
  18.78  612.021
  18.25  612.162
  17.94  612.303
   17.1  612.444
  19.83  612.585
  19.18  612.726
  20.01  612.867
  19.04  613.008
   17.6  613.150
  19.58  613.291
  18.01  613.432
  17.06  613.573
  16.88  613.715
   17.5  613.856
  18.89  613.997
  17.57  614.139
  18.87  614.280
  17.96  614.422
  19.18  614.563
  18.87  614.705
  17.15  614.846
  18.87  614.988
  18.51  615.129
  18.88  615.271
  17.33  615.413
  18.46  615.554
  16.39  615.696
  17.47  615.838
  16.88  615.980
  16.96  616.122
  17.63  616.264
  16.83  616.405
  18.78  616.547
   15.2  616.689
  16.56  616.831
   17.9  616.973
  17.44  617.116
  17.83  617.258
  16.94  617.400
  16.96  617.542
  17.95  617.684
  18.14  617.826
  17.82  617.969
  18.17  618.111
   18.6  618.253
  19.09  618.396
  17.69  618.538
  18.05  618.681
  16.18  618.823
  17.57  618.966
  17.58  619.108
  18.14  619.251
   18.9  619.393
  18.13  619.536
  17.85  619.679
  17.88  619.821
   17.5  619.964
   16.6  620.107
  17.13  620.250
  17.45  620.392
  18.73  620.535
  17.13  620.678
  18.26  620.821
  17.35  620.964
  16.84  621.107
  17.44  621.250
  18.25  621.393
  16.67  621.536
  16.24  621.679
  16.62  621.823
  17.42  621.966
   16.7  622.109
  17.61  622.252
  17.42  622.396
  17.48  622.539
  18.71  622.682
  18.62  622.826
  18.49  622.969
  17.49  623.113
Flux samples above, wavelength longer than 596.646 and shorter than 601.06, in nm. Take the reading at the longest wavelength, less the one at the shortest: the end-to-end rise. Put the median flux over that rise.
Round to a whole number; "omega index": -153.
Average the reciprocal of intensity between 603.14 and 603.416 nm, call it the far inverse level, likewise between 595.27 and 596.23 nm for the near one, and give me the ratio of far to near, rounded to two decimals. 1.01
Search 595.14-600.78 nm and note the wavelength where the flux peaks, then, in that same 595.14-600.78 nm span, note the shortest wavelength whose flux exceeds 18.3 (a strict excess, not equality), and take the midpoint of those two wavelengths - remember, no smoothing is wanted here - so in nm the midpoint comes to 596.72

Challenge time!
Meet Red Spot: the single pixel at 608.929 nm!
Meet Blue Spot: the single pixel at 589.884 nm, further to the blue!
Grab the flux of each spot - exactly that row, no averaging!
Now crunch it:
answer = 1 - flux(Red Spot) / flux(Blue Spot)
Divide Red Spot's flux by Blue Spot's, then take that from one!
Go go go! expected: -0.10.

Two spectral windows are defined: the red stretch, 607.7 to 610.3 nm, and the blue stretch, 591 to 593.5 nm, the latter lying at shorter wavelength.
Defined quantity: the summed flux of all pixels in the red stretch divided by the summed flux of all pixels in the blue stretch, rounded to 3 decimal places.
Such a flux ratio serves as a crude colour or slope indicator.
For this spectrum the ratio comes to 0.990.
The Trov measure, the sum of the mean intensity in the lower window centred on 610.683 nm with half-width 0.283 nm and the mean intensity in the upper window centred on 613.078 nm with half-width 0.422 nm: 37.7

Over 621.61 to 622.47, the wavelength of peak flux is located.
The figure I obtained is 622.252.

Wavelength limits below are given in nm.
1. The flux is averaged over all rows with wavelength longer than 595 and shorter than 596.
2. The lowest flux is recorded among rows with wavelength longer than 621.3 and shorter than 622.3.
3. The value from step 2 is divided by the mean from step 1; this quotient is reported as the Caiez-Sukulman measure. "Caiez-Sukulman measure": 0.872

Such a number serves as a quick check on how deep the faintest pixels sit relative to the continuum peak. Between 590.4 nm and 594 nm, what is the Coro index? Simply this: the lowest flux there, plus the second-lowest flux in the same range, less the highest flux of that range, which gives 13.8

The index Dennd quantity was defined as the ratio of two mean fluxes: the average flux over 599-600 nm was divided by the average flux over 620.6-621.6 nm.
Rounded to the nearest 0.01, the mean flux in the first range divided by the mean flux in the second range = 1.06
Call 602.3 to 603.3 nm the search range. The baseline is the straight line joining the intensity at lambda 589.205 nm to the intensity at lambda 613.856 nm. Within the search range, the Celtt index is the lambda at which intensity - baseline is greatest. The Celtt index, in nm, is 603.068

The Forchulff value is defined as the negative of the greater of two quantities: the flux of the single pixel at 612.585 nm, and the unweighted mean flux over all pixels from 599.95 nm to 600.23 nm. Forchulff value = -19.83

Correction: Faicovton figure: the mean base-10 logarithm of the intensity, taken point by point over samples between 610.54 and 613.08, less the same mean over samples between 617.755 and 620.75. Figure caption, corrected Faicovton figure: 0.024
